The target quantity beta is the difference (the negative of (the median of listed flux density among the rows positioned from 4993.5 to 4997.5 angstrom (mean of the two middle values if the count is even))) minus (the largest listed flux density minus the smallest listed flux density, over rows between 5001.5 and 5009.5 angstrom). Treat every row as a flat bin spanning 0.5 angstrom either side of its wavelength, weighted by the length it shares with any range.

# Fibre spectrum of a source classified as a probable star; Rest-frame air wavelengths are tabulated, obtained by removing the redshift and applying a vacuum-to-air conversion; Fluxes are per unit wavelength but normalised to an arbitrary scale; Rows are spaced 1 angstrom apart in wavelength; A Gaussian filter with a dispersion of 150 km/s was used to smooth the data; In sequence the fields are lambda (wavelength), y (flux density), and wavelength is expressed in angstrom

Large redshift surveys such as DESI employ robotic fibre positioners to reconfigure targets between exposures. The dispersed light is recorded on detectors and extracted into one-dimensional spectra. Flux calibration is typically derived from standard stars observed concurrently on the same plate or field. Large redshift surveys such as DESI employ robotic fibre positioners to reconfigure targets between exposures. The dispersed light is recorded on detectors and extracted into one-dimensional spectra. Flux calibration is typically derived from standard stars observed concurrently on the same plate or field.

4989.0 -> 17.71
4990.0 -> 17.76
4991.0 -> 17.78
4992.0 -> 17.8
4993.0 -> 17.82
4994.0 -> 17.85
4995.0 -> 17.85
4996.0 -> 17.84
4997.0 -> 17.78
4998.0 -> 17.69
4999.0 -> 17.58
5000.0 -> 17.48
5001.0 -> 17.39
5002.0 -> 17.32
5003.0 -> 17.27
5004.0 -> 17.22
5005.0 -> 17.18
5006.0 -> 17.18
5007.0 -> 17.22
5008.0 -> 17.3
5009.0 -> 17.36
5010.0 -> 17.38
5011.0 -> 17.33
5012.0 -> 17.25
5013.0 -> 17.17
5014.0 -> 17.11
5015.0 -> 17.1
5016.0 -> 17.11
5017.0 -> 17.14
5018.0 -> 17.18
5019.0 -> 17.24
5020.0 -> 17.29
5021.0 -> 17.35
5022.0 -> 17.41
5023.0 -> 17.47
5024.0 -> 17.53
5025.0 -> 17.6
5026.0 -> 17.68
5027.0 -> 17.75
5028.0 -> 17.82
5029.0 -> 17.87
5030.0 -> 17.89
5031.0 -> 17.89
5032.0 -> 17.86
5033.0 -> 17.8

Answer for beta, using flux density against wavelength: -18.0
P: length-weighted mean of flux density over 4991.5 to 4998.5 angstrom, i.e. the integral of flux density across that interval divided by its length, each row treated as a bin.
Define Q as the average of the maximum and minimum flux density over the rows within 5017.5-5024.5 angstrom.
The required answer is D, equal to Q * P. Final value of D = 309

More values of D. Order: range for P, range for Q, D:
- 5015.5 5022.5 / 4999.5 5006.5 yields 299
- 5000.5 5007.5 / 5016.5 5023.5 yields 299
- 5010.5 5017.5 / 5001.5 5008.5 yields 296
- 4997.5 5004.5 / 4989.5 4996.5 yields 310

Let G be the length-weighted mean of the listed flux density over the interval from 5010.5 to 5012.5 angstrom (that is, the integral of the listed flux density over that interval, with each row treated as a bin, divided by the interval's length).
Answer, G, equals 17.29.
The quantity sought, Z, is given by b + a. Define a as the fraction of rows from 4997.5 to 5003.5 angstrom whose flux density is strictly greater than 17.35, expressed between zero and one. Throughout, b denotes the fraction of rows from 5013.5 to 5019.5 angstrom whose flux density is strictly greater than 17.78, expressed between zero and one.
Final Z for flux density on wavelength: 0.67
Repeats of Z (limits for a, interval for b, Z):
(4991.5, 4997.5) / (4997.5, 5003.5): 1.00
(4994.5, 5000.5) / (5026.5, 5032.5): 1.83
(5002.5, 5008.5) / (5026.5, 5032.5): 0.83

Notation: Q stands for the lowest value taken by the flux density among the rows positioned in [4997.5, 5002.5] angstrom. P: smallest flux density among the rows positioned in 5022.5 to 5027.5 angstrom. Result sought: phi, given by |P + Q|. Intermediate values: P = 17.47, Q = 17.32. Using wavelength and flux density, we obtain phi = 34.8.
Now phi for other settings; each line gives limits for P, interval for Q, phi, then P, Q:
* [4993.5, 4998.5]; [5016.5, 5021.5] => 34.8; 17.69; 17.14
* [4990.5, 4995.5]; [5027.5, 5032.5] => 35.6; 17.78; 17.82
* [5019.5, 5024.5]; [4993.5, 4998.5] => 35.0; 17.29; 17.69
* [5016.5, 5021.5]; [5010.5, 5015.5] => 34.2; 17.14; 17.1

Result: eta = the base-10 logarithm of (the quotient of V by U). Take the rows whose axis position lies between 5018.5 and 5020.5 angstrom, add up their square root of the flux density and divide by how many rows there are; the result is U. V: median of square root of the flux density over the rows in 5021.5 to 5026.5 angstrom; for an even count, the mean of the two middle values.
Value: 0.0033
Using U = 4.155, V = 4.19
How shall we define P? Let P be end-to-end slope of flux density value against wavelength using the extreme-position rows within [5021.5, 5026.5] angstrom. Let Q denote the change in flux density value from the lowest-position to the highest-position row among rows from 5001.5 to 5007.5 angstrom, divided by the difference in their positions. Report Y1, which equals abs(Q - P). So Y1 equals 0.09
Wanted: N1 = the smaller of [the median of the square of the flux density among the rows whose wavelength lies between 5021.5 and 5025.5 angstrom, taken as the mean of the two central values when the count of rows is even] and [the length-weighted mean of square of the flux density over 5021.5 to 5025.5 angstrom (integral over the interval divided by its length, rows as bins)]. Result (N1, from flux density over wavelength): 306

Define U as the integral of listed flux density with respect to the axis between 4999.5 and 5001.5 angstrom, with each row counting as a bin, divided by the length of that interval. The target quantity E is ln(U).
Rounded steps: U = 17.4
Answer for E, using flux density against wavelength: 2.86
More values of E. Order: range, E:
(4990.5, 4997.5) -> 2.88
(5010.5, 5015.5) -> 2.84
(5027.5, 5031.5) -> 2.88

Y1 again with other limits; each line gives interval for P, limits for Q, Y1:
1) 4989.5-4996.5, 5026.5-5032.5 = 0.01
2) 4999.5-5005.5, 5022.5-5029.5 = 0.13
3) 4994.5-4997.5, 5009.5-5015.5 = 0.02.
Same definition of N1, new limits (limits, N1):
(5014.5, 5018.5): 293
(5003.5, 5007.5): 296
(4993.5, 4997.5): 318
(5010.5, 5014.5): 296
